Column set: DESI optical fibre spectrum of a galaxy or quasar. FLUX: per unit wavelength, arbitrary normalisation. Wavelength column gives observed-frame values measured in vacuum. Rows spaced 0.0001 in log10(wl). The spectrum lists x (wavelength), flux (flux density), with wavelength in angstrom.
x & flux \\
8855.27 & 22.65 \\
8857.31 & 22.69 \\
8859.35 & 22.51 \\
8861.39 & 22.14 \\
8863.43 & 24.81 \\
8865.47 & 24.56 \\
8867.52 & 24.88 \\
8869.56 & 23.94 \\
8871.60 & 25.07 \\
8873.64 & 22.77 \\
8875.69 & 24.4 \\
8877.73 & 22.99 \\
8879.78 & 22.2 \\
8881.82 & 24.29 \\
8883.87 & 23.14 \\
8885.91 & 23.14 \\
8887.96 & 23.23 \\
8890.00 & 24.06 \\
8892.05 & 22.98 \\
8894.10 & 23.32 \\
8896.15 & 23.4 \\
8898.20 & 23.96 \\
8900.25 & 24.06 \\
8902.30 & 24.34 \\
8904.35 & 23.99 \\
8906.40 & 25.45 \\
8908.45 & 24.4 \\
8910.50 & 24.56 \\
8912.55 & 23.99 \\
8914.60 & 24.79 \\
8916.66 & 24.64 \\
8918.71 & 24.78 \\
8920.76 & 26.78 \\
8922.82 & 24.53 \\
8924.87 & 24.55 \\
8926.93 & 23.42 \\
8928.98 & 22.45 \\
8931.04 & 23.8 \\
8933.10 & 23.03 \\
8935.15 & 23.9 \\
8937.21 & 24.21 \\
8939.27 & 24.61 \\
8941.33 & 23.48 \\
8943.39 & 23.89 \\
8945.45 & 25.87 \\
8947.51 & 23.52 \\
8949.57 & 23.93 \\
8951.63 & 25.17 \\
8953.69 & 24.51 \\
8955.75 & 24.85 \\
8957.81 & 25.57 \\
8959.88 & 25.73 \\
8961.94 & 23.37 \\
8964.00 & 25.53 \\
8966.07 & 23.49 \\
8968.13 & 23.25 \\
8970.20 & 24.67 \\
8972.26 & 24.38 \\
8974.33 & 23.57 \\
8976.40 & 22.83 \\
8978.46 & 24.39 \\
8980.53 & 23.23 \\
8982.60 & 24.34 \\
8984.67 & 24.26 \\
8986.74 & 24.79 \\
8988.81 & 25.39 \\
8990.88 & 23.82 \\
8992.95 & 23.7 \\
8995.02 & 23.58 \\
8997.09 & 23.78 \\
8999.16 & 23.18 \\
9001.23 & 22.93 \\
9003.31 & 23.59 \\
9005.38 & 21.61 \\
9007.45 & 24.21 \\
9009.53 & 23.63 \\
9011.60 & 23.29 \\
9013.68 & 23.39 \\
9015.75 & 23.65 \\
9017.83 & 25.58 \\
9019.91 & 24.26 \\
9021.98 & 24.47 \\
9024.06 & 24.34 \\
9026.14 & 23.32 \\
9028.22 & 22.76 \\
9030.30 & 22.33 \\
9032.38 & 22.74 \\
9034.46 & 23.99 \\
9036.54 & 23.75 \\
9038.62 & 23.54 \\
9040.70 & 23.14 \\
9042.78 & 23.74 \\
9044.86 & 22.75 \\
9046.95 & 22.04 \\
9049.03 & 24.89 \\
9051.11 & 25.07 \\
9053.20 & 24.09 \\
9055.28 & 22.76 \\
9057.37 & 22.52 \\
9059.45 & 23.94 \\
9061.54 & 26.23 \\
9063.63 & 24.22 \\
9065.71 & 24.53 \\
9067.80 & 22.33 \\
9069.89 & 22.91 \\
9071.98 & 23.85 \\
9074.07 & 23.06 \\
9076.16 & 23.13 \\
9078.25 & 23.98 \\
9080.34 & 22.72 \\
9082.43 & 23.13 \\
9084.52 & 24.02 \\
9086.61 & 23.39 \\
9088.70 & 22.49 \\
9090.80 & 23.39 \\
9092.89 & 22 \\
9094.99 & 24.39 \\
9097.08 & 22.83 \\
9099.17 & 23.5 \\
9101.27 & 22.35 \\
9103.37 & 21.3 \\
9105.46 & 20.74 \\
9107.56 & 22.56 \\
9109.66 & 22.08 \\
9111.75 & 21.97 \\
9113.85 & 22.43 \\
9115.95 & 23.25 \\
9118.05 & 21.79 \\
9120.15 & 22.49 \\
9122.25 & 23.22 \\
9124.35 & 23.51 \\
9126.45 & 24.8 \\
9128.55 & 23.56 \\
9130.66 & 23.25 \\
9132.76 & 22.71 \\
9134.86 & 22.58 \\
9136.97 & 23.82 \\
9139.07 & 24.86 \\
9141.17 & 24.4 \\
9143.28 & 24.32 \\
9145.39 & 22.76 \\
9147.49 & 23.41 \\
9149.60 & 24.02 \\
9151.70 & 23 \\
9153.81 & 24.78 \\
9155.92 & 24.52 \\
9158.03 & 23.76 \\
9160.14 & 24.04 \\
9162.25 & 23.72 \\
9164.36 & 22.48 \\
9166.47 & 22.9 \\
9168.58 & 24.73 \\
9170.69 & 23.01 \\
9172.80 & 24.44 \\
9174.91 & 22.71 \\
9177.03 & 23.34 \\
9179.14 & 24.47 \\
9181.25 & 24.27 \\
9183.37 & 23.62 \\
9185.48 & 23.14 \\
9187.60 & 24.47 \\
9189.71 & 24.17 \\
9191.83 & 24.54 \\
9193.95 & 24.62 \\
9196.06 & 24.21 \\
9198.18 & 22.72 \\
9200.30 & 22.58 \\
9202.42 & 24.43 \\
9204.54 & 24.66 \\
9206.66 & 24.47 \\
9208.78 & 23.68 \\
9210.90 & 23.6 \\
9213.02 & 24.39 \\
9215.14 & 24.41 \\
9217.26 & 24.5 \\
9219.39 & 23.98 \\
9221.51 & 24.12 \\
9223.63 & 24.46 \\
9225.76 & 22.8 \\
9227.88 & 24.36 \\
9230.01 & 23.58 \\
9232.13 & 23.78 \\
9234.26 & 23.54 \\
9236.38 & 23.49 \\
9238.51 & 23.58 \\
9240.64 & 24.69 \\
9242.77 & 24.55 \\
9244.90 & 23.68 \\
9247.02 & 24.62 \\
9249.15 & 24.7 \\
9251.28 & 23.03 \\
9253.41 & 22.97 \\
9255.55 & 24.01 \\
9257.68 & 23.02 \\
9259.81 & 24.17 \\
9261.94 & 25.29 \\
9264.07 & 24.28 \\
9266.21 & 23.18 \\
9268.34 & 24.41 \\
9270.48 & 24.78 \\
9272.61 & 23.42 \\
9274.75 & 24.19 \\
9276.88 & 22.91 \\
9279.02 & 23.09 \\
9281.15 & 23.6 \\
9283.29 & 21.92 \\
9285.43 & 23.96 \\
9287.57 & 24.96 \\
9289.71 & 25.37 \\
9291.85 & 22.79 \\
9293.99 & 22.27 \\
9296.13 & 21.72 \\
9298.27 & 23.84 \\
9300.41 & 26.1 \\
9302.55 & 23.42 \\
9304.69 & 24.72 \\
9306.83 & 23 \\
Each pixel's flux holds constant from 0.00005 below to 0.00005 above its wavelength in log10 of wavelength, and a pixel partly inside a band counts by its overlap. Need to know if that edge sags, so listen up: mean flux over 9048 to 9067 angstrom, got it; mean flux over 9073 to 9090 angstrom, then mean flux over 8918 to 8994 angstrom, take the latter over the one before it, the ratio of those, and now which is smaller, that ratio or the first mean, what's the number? 1.04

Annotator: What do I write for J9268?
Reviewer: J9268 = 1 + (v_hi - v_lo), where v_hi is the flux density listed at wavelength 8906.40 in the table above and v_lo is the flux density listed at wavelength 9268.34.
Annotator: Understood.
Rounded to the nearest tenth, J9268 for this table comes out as 2.0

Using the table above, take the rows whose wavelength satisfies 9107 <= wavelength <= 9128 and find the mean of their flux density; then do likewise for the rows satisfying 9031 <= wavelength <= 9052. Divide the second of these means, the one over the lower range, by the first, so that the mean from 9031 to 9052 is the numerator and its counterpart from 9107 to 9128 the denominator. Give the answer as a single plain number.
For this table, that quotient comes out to 1.03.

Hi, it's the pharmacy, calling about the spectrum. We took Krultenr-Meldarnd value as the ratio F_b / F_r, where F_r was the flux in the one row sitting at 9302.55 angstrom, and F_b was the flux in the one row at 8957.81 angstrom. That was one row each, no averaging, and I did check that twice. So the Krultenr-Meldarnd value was 1.09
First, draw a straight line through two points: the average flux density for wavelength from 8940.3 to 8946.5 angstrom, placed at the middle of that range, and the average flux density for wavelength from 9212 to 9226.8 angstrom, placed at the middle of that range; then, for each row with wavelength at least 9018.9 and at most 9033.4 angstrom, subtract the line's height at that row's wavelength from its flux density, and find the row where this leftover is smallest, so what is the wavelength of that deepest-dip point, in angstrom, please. 9030.30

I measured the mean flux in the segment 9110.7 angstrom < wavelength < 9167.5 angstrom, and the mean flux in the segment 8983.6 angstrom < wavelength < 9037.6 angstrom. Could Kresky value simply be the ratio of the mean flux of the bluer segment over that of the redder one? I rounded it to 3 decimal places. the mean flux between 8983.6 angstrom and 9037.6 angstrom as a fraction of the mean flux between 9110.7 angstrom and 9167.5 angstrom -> 1.012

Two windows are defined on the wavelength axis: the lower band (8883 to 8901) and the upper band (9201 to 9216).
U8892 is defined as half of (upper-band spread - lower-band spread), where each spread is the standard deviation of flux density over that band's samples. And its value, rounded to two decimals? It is -0.01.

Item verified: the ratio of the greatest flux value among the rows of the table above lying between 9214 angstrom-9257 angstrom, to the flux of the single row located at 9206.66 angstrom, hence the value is 1.01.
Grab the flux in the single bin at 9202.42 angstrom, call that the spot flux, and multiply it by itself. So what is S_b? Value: 597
